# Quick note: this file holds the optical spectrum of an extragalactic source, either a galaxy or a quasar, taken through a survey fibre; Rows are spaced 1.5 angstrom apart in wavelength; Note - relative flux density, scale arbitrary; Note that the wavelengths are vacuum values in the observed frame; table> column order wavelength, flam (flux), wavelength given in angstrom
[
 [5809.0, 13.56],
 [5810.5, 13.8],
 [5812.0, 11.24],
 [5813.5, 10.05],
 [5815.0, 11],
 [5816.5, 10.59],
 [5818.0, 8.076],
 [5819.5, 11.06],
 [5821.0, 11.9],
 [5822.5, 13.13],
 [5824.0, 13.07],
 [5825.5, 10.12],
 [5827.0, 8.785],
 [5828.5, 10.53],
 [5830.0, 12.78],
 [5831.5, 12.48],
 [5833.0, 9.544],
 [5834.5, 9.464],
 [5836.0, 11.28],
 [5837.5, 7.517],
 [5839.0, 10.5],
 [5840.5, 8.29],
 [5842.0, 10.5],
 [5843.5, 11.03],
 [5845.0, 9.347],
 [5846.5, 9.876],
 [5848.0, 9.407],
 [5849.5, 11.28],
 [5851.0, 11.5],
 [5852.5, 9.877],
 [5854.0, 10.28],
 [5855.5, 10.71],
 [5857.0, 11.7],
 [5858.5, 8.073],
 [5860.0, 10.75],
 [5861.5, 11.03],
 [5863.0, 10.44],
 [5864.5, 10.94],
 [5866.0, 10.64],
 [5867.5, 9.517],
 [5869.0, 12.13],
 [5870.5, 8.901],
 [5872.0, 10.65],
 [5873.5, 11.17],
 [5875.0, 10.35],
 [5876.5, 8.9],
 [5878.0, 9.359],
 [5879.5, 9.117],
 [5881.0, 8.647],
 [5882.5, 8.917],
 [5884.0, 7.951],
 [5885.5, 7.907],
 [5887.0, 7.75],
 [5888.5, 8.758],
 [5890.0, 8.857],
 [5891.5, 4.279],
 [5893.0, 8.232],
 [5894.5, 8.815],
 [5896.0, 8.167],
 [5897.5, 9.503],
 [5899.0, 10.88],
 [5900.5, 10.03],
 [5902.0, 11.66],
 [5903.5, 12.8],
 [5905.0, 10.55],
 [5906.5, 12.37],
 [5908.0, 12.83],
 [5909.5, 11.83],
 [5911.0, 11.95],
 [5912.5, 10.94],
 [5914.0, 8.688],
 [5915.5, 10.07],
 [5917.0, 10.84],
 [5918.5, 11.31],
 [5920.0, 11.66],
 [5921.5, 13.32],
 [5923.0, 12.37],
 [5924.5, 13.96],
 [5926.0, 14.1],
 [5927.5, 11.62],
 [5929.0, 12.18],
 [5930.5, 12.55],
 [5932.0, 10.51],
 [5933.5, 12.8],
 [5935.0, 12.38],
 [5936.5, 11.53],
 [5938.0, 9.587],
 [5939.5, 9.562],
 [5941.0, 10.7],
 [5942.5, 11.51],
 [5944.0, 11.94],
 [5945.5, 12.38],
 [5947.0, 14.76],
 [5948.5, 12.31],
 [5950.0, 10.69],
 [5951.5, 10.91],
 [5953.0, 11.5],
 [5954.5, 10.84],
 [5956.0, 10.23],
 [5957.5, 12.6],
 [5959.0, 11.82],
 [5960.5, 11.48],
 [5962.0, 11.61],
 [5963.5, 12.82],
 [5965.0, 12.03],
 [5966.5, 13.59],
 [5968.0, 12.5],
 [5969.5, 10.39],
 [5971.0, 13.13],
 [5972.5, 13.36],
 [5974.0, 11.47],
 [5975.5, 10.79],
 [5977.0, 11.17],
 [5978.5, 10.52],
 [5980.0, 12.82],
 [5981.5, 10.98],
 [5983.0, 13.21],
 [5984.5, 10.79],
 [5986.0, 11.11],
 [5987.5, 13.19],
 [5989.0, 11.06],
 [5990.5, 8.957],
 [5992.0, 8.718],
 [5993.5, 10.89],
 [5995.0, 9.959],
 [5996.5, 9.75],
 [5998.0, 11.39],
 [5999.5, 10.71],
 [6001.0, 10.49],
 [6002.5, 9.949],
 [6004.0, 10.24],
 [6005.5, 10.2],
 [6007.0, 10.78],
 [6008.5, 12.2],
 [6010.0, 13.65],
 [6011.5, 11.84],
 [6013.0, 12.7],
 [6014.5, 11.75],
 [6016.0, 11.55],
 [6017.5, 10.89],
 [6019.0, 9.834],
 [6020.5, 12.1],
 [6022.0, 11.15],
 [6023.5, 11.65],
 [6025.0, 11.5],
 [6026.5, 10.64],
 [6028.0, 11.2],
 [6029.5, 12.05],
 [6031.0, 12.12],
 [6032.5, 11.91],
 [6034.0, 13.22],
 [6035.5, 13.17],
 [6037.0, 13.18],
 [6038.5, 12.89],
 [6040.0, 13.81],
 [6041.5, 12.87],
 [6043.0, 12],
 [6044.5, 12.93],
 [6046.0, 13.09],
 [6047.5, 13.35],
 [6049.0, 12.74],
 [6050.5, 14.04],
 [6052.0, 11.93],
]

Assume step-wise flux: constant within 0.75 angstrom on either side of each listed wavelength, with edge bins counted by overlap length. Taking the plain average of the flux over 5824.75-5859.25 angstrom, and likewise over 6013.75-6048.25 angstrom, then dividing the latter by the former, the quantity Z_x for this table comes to 1.19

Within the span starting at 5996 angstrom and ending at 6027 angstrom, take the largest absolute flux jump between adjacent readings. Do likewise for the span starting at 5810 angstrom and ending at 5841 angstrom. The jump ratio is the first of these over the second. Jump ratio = 0.60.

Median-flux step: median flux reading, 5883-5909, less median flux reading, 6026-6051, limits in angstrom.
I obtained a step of -4.0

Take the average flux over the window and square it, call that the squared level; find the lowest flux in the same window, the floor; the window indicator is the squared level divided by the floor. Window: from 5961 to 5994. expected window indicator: 15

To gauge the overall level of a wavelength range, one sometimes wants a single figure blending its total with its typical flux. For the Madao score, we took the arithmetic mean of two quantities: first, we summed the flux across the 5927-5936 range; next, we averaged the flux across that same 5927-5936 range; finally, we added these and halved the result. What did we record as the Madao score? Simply 42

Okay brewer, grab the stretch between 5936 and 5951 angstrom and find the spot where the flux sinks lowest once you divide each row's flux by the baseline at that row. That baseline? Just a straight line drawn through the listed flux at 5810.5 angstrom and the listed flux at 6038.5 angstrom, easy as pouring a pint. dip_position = 5939.5 angstrom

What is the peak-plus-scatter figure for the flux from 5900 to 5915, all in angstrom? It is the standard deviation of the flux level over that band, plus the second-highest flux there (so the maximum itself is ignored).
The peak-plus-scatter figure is 14.1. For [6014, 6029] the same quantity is 12.4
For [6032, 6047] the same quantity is 13.8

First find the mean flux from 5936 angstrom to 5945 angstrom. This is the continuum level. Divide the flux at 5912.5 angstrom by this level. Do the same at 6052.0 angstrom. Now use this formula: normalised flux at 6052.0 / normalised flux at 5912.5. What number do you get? 1.1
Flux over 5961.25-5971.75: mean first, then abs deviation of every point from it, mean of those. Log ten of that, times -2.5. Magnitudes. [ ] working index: 0.22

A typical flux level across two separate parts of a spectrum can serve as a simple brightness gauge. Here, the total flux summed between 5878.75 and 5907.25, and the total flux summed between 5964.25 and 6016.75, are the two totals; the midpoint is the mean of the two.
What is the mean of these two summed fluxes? 287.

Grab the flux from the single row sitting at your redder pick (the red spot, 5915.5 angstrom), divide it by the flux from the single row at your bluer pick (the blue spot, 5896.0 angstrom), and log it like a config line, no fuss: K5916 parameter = 1.2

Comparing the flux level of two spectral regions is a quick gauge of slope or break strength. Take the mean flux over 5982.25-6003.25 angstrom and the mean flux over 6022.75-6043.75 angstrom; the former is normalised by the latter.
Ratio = 0.87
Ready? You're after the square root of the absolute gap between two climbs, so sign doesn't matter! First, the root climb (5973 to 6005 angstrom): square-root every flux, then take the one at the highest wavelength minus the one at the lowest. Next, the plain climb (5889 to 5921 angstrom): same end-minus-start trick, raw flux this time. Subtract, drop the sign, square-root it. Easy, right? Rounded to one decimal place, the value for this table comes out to 1.7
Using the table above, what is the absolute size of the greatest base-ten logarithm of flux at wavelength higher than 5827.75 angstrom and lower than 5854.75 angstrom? 1.107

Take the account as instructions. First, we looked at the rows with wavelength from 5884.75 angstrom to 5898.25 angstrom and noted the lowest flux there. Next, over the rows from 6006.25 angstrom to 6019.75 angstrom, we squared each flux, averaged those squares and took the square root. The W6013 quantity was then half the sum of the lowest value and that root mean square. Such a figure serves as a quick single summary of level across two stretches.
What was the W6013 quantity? 8.0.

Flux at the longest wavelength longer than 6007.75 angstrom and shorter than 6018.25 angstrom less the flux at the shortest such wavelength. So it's -1.3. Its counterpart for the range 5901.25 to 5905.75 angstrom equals -1.1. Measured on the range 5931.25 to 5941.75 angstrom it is 0.2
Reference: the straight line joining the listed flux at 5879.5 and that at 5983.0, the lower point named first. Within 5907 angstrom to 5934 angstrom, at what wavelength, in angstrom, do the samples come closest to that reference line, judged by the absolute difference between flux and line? 5917.0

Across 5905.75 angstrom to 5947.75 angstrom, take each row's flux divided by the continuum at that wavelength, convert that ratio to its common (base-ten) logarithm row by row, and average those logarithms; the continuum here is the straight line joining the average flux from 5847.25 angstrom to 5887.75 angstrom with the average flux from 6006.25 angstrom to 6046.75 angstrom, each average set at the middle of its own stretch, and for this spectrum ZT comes 0.038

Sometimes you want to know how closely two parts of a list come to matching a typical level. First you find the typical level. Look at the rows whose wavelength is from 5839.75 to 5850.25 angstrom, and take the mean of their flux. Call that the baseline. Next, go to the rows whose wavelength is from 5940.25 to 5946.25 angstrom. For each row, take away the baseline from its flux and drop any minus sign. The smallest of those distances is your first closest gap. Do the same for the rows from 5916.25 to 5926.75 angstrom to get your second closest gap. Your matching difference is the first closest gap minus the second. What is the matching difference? -0.14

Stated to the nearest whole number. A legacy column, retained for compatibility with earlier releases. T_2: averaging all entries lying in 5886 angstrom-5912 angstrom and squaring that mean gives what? 99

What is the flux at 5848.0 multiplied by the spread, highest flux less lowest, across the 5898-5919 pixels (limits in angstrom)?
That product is 39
